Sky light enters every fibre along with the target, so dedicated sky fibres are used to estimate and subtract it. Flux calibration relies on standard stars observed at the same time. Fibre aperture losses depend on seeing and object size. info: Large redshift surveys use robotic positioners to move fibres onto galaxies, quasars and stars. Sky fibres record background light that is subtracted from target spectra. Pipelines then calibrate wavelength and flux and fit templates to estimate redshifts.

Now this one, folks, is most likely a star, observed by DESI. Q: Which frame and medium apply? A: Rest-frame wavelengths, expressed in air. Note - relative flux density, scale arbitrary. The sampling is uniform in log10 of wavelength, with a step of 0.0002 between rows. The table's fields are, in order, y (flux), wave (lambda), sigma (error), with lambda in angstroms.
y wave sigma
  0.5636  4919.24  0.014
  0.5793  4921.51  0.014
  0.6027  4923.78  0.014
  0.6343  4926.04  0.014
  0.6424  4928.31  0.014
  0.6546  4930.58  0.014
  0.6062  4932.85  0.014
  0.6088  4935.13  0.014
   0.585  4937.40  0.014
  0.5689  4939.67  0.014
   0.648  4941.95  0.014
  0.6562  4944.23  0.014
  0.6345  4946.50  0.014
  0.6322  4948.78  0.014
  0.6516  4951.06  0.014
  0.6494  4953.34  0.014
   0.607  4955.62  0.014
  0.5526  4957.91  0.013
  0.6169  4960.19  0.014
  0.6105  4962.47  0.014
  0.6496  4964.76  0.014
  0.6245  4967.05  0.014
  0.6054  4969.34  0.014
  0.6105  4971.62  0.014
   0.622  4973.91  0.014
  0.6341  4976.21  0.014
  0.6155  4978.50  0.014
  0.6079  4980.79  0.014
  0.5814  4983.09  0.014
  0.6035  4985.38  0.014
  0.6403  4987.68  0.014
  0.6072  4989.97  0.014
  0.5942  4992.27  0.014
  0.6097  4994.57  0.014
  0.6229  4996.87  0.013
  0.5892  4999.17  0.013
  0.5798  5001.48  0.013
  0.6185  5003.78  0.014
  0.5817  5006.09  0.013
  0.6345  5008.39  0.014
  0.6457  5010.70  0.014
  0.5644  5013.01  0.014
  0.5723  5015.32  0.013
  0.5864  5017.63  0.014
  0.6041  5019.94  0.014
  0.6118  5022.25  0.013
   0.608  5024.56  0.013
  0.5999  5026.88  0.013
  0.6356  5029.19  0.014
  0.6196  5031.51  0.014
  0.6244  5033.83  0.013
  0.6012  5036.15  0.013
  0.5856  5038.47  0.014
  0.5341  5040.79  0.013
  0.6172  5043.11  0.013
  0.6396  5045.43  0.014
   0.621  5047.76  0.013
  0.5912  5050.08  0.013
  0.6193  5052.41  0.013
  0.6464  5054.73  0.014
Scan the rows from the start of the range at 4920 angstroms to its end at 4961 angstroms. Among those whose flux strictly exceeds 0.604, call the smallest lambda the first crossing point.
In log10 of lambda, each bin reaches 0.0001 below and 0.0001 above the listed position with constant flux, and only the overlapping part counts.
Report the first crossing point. 4926.04 angstroms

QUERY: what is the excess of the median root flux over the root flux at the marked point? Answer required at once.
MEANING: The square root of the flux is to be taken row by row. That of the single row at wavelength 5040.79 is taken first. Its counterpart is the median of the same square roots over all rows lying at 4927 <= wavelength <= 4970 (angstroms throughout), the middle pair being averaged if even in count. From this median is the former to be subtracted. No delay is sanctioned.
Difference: 0.06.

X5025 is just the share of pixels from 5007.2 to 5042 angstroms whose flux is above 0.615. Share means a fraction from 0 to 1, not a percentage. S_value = 0.33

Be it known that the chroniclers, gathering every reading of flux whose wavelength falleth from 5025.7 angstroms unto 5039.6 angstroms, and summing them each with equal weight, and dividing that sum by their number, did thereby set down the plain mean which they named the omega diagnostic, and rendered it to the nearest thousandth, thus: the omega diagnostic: 0.611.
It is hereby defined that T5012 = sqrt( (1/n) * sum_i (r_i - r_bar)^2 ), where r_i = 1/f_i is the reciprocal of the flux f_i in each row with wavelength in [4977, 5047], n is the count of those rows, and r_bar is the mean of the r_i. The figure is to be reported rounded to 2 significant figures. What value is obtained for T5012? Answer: 0.069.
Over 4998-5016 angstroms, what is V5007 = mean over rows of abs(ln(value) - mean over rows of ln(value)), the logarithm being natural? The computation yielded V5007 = 0.043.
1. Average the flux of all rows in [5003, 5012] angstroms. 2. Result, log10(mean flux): -0.208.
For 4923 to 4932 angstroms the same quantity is -0.198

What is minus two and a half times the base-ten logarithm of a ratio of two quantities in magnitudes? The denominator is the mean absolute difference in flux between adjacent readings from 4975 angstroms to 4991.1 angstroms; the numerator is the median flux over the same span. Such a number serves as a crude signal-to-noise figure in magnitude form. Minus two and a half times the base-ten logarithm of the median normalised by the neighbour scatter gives -3.50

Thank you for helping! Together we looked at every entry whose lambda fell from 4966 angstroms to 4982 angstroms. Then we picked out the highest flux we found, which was 0.6341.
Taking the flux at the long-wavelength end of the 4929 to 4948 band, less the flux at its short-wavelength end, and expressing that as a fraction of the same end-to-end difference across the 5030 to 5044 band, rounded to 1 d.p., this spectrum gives 8.4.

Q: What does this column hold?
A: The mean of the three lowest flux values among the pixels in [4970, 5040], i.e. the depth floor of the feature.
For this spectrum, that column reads 0.572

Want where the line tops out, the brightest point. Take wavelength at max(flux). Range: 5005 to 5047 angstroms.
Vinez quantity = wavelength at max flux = 5010.70 angstroms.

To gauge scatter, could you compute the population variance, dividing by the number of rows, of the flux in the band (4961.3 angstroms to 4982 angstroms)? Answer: 0.0002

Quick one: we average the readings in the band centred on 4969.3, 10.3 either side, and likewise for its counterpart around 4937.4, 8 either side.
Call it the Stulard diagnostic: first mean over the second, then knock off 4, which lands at -3.00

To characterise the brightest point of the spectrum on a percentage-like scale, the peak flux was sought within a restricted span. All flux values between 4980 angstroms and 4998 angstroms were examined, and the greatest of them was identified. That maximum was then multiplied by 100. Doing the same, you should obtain 64.0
